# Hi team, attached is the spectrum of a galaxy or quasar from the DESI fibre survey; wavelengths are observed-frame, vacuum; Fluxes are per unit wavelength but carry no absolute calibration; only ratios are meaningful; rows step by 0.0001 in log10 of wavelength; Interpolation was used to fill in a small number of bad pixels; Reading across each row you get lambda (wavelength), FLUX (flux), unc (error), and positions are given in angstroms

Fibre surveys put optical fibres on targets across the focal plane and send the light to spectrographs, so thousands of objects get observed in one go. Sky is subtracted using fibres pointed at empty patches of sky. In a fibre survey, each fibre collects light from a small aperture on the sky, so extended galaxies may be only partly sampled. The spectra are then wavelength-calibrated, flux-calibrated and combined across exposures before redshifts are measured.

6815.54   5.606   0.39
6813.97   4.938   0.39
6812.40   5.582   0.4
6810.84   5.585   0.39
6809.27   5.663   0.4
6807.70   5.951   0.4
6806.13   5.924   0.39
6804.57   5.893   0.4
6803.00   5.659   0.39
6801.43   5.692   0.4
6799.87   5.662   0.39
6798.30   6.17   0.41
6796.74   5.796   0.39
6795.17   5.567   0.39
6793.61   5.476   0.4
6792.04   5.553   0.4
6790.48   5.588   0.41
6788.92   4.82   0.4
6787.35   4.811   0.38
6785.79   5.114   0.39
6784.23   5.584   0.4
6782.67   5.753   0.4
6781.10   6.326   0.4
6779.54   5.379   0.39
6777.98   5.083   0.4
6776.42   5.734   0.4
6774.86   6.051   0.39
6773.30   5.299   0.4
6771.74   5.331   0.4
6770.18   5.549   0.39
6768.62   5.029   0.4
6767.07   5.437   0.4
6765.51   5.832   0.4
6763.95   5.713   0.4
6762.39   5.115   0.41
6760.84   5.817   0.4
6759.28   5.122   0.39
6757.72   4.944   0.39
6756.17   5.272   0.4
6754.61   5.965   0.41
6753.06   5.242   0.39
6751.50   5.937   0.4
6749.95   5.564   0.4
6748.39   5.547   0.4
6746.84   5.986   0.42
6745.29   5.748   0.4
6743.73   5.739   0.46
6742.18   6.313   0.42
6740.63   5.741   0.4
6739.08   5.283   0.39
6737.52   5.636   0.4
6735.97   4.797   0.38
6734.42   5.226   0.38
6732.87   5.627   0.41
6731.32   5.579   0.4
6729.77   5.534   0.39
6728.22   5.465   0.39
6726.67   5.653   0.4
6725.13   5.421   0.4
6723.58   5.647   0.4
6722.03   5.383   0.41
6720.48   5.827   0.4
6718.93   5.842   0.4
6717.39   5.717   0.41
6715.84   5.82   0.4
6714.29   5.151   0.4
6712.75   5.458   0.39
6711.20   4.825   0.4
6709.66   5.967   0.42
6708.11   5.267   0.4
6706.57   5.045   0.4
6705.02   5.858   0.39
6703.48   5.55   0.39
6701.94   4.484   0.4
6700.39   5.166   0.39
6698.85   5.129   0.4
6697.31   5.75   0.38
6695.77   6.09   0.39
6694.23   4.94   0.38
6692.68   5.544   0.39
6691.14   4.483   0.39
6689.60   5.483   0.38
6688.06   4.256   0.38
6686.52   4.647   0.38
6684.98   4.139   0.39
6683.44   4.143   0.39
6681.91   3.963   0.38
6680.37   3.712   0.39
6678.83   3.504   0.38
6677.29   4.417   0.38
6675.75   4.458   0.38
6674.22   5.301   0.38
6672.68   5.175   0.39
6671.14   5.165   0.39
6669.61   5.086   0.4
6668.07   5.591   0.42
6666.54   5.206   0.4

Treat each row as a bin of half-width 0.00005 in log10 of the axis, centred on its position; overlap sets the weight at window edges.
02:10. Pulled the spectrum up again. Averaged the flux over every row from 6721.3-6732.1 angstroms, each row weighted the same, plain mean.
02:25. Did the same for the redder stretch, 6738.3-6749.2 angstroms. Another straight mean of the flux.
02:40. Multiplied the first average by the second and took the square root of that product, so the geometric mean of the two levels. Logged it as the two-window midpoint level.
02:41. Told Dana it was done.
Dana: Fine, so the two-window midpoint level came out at 5.6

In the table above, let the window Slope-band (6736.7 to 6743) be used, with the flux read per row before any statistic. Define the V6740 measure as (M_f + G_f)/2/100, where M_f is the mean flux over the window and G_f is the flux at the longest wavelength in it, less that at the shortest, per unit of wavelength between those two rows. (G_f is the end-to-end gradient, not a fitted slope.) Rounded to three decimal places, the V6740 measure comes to 0.029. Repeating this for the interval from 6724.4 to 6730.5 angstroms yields 0.028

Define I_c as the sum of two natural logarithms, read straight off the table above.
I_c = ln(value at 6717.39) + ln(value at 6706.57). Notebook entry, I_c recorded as 3.36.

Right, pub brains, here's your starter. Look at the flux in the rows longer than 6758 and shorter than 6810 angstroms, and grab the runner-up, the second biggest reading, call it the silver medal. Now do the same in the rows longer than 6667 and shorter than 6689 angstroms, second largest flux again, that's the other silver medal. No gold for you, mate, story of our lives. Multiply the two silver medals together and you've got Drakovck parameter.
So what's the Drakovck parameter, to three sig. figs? 32.7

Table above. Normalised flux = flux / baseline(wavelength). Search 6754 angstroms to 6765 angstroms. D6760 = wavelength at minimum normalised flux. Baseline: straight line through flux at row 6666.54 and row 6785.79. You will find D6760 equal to 6757.72 angstroms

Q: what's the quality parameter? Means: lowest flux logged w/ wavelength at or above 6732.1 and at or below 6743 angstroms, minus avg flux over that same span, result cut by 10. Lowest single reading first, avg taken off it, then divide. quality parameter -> -0.072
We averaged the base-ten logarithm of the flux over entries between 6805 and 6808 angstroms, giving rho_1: 0.774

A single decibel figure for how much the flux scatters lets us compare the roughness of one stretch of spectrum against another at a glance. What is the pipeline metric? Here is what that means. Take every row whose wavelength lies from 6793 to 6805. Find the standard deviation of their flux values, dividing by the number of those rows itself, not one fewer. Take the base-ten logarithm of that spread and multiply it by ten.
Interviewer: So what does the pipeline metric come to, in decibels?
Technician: -6.95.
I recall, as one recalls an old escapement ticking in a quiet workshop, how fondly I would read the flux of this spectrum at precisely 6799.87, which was 5.662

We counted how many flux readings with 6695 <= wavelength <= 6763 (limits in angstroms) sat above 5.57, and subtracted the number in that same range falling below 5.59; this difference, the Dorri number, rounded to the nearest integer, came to -3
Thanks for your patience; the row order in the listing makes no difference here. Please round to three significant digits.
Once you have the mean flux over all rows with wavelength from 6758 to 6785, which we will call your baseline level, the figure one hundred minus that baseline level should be 94.5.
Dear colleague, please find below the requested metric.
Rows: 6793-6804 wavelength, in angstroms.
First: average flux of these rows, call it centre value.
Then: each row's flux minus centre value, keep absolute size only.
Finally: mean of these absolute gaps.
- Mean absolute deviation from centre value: 0.152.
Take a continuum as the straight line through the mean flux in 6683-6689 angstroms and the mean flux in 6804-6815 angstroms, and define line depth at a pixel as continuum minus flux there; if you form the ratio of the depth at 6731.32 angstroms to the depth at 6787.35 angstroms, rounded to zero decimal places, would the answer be -1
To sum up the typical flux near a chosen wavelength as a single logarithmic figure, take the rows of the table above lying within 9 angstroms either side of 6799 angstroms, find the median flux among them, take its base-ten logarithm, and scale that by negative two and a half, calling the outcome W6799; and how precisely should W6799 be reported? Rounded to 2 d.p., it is -1.89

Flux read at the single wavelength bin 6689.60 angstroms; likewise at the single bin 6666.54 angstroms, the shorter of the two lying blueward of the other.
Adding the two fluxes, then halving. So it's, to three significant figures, 5.34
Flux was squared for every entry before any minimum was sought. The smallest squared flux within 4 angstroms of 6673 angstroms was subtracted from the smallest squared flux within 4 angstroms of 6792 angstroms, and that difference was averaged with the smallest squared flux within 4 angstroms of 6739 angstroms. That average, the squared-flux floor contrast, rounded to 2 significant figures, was 13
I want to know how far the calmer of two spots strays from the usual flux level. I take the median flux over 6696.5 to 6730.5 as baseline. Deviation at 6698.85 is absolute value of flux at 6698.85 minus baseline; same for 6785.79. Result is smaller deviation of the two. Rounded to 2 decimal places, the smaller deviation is 0.37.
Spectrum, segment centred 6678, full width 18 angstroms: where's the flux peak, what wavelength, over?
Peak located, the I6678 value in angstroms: 6674.22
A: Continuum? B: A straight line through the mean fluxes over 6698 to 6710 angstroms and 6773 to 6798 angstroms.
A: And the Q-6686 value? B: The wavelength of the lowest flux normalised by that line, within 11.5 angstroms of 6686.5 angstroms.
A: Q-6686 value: 6678.83 angstroms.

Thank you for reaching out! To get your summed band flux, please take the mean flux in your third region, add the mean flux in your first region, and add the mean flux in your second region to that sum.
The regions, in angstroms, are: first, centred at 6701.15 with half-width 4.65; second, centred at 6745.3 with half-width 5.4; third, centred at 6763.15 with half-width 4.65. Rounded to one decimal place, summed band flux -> 16.6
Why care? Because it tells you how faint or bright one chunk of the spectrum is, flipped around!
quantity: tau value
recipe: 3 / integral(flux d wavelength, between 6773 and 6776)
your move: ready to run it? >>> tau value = 0.17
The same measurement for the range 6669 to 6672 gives 0.19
